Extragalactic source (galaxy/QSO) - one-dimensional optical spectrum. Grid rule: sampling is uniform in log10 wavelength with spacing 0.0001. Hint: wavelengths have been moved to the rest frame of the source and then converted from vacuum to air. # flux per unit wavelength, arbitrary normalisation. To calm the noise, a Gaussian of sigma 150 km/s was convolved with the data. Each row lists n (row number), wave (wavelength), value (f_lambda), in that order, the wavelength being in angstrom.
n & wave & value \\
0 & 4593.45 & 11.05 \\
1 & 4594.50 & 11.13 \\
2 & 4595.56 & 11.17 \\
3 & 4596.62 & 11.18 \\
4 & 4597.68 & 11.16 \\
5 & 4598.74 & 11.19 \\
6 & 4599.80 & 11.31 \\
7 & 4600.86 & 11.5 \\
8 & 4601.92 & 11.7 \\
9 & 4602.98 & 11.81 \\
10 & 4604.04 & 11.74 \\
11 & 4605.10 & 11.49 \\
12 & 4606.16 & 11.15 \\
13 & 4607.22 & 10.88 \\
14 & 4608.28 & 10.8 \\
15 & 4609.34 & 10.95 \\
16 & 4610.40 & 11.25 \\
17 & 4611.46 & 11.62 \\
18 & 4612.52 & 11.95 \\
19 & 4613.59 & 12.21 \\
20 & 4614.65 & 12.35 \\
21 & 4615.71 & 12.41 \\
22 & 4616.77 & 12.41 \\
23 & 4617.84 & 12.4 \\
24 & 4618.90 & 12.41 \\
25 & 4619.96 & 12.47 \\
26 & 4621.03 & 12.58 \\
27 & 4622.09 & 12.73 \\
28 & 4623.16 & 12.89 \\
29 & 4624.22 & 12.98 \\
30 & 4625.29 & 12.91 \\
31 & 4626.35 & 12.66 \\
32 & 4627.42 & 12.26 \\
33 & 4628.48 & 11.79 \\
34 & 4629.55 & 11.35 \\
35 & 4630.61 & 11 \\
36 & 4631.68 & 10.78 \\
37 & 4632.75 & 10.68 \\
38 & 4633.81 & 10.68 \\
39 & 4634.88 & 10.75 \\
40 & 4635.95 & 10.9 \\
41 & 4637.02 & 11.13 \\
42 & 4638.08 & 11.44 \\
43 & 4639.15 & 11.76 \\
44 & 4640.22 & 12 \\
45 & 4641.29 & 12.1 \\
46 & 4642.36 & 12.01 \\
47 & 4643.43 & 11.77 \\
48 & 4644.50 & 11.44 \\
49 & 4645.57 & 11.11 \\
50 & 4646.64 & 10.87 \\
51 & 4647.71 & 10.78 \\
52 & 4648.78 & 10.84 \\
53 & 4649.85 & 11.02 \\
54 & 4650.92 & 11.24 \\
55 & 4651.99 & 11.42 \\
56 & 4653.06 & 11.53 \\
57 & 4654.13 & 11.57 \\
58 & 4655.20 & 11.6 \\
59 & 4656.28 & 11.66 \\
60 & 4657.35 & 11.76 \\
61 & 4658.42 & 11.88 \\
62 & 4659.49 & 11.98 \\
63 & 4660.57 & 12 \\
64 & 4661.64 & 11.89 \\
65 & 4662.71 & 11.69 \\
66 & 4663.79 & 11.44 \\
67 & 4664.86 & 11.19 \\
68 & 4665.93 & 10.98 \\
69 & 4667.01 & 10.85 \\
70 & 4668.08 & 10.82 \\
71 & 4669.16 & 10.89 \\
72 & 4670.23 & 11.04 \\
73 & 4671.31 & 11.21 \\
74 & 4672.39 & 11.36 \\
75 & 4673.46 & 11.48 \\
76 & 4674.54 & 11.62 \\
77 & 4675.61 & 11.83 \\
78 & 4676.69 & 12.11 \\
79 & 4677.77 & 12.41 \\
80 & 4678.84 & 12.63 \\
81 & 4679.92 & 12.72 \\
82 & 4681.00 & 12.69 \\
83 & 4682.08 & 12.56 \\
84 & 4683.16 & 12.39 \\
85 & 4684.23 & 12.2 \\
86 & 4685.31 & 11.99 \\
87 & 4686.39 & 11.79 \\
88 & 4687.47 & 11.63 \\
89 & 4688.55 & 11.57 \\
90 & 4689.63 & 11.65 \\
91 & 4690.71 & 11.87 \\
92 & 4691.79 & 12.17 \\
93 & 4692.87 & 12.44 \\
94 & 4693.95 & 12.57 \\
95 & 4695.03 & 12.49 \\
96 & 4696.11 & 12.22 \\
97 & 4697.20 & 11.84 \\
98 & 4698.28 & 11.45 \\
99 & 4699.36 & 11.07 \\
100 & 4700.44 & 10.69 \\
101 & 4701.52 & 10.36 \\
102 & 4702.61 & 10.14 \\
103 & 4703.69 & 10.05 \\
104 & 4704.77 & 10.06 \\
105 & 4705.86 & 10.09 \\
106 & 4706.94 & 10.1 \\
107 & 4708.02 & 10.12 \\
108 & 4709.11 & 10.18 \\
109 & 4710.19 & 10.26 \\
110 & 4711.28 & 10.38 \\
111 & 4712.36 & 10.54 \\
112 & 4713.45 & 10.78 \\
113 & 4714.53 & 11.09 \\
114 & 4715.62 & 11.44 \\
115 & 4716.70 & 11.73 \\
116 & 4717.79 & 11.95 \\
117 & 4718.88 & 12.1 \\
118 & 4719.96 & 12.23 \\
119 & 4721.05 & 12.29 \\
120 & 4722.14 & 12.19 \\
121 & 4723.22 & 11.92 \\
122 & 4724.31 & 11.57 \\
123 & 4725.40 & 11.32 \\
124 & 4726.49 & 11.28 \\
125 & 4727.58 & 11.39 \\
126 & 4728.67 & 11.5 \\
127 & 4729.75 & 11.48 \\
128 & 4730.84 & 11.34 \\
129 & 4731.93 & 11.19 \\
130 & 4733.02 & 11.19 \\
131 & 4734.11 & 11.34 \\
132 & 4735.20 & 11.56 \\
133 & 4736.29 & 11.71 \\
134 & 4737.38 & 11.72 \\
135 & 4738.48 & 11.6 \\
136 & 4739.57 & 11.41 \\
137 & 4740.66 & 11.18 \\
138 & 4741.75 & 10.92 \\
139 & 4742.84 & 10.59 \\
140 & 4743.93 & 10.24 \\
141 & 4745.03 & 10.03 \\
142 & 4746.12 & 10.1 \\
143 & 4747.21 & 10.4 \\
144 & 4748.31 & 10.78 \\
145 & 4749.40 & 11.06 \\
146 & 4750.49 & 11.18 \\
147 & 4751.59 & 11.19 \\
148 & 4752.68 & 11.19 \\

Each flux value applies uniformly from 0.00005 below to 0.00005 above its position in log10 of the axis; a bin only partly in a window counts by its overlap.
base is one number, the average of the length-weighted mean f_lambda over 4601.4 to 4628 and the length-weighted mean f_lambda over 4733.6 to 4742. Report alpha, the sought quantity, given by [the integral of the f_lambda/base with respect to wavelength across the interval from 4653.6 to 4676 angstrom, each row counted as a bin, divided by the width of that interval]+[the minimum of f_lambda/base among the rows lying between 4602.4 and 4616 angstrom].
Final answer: 1.90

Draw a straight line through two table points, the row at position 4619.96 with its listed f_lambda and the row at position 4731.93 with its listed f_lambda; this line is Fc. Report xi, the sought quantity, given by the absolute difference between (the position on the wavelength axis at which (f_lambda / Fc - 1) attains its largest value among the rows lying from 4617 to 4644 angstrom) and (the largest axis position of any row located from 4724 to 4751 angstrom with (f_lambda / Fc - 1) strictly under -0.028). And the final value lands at 123.0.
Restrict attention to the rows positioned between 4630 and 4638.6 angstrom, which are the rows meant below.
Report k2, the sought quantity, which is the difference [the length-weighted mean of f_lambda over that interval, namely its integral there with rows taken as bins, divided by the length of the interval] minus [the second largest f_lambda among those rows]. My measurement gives -0.20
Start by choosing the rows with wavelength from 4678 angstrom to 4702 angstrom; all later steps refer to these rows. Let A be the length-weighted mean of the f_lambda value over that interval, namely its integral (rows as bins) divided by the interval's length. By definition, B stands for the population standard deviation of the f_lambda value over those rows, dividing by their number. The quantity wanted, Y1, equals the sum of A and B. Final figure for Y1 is 12.6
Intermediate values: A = 12.0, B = 0.6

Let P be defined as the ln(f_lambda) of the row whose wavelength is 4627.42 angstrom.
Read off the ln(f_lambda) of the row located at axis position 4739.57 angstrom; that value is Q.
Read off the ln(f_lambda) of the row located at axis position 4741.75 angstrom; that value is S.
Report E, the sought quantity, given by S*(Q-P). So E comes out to -0.17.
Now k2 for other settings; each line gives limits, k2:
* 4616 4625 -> -0.29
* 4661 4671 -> -0.48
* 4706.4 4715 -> -0.35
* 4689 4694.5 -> -0.30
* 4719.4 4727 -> -0.40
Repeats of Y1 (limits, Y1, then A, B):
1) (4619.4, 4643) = 12.6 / 11.8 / 0.8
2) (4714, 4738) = 12.0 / 11.6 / 0.4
